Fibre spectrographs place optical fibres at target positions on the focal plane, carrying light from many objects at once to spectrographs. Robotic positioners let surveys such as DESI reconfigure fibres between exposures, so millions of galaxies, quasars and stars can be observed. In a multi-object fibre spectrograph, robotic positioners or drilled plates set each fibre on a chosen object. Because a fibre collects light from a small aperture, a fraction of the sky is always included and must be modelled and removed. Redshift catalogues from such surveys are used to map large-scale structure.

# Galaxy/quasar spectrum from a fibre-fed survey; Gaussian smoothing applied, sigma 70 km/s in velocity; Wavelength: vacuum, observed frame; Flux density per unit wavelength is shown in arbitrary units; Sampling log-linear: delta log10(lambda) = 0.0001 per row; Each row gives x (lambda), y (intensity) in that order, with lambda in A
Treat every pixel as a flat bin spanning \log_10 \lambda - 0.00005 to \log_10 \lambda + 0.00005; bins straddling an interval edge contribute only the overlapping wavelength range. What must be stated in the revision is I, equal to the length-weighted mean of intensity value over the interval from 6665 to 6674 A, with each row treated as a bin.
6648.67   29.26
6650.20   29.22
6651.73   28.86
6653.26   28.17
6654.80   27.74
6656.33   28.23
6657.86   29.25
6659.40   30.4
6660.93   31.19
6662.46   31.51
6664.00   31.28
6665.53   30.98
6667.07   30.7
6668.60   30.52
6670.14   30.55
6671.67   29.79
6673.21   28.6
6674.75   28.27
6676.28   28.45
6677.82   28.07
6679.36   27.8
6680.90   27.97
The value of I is 30.1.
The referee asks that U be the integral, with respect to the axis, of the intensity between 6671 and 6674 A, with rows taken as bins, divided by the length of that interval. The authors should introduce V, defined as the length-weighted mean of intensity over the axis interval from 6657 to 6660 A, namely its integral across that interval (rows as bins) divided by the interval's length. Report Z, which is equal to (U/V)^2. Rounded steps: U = 29.1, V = 29.7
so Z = 0.96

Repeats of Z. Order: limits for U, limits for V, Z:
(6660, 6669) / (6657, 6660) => 1.09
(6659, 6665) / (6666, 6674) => 1.08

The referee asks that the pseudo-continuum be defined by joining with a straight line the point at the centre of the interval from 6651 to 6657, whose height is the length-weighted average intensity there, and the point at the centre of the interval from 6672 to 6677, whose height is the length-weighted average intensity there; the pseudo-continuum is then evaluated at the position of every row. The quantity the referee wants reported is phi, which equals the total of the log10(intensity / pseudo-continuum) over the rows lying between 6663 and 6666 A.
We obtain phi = 0.080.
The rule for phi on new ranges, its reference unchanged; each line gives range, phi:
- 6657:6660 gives 0.045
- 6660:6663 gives 0.087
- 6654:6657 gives -0.008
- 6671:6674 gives 0.020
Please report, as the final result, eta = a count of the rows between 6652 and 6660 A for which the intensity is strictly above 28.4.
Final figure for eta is 2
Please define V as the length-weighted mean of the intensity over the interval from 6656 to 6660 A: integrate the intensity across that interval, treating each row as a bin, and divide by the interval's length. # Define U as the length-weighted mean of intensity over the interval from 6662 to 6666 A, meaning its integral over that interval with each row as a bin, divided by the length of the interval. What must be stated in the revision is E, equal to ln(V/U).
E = -0.06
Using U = 31.2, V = 29.3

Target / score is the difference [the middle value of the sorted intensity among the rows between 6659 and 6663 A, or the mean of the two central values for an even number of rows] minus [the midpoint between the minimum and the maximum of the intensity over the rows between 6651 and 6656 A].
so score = 2.9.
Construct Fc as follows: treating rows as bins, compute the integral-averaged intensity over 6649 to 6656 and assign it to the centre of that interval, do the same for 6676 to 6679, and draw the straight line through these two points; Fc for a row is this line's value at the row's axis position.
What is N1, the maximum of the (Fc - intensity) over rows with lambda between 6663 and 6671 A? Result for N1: -2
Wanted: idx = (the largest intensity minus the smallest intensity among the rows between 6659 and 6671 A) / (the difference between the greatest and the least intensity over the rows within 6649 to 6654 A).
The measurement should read 1.1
